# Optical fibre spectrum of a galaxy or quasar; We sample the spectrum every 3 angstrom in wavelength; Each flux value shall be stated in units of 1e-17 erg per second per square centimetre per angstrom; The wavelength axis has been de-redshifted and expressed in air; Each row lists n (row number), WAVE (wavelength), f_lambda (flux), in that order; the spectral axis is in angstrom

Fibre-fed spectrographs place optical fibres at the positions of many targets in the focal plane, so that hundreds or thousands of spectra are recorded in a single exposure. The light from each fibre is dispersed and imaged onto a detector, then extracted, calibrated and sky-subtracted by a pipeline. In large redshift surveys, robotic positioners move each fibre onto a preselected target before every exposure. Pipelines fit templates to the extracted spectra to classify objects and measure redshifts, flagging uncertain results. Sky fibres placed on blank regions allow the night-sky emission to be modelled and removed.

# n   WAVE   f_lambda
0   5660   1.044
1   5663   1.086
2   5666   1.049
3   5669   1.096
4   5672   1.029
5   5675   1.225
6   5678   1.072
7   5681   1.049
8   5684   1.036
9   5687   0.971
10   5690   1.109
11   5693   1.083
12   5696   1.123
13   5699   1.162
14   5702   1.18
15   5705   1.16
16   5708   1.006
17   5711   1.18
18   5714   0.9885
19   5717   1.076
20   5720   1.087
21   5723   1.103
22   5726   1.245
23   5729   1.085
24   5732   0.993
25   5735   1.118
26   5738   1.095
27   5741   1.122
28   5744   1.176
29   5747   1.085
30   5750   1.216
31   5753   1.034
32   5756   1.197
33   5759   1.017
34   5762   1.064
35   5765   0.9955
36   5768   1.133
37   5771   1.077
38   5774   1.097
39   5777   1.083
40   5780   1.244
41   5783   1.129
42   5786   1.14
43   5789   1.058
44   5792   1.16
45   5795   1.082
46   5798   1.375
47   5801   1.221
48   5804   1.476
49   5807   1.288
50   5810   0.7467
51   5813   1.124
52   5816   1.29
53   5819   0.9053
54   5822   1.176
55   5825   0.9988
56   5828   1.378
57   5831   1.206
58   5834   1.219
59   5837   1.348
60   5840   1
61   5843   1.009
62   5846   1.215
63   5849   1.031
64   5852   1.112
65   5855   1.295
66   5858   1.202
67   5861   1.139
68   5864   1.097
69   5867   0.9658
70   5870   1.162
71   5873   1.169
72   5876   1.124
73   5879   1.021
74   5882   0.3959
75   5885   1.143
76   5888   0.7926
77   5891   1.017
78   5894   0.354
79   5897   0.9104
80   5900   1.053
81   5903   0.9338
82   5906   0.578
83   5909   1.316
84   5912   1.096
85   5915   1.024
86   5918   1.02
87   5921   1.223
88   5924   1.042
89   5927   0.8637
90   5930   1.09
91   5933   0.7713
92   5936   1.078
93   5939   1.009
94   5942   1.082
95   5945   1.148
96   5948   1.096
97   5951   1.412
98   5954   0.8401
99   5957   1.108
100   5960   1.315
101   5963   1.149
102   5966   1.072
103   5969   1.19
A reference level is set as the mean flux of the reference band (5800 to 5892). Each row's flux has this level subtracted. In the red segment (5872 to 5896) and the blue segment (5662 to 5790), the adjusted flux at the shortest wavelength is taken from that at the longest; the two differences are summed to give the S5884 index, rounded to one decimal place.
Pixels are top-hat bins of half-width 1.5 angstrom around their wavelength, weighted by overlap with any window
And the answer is -0.8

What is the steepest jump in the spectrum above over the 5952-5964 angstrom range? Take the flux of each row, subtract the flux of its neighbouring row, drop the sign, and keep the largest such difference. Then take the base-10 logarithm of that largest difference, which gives -0.57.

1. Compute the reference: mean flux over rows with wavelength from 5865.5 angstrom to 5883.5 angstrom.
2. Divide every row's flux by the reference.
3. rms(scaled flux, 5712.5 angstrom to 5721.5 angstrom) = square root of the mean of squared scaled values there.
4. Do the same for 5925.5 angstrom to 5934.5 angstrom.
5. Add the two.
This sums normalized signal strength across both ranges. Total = 2.02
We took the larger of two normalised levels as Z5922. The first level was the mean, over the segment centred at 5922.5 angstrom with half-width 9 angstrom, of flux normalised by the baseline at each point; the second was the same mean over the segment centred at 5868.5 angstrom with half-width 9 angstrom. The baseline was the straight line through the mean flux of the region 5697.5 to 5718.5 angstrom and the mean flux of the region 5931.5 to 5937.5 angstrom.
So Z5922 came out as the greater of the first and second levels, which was 1.135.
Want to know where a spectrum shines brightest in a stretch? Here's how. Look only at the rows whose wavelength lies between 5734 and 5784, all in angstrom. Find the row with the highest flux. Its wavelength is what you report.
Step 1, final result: 5780 angstrom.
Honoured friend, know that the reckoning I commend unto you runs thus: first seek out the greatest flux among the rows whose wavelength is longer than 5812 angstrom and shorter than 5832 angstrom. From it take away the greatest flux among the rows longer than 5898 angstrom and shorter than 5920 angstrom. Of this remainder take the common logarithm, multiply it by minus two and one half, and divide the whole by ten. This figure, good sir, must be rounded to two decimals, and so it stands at 0.30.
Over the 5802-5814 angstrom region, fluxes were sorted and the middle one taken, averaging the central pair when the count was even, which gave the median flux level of 1.21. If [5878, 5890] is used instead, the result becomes 0.91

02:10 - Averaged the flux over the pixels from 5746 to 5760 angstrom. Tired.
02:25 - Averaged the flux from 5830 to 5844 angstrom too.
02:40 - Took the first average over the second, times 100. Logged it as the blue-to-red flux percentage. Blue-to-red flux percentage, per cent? 96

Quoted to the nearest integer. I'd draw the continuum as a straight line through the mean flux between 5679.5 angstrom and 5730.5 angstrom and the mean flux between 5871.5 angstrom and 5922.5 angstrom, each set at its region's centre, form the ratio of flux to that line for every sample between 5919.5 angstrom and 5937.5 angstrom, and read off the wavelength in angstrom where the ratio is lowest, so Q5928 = 5933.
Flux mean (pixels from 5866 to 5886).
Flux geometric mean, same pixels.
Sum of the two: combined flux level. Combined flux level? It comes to 1.94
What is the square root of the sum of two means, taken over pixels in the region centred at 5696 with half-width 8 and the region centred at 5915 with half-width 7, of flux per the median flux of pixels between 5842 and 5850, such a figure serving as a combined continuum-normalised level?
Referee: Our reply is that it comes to 1.48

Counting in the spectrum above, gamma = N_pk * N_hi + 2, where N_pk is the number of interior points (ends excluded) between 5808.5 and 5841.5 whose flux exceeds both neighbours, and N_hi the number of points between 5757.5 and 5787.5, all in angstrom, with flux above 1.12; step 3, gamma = 18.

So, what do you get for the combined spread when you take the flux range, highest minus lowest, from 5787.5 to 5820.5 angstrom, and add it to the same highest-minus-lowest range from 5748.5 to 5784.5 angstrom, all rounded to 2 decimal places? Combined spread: 0.98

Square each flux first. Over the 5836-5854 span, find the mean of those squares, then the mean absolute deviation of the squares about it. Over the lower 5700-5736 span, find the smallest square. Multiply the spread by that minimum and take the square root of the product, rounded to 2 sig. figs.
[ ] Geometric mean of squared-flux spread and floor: 0.50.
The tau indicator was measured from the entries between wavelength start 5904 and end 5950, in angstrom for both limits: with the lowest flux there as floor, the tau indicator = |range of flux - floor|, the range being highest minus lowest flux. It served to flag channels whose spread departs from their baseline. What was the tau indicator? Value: 0.2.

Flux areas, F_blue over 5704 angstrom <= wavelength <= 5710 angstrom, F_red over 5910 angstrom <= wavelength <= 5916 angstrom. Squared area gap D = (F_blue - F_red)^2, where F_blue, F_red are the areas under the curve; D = 0.0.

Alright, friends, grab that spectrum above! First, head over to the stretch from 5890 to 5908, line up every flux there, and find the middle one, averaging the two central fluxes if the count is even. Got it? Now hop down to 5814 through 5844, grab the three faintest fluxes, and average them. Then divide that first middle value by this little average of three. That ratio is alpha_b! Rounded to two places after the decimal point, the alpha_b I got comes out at 0.95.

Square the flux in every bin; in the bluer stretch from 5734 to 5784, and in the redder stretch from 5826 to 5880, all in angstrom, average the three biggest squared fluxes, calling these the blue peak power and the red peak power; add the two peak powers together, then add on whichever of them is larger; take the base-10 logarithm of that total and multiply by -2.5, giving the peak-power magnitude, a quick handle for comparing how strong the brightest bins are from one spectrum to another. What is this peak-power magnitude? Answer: -1.77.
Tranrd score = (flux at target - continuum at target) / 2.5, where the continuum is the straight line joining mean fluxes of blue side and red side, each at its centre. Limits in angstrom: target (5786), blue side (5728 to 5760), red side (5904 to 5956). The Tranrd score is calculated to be 0.02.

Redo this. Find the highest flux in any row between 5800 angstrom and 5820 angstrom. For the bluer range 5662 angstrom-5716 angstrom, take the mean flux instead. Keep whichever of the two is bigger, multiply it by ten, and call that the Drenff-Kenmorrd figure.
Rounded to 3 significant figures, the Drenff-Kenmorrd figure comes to 14.8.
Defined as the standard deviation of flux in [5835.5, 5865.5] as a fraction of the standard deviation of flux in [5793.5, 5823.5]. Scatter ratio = 0.5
